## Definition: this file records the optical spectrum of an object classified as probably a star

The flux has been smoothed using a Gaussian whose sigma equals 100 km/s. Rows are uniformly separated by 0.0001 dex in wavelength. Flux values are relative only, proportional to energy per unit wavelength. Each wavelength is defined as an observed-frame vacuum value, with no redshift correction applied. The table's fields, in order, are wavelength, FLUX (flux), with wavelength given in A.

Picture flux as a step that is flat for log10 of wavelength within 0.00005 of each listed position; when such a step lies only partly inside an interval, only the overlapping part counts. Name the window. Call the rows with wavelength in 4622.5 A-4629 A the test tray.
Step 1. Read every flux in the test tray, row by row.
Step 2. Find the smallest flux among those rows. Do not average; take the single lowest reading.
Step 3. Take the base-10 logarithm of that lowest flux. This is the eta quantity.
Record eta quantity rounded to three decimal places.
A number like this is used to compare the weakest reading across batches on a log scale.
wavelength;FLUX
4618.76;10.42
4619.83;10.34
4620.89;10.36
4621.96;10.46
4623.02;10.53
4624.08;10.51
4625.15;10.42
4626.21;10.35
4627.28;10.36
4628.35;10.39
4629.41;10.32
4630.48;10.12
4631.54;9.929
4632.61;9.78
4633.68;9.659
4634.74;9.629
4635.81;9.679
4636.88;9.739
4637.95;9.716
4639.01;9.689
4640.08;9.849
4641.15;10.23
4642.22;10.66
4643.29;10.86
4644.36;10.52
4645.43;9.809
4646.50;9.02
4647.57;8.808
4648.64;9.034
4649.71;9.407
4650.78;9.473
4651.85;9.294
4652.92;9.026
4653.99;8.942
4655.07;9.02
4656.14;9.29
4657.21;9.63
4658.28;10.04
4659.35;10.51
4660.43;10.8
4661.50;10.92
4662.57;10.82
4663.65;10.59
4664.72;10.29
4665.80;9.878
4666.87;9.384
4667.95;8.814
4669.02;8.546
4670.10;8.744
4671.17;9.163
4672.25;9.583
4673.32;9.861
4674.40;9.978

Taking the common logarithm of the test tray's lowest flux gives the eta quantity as 1.015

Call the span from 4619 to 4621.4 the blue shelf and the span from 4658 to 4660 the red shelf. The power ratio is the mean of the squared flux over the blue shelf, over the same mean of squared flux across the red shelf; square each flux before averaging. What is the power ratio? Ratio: 1.01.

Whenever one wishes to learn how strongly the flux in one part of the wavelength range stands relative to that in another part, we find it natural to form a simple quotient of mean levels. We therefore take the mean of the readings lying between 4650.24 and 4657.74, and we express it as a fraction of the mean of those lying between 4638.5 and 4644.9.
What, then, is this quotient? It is 0.90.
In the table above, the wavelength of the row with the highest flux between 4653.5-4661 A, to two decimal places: 4660.43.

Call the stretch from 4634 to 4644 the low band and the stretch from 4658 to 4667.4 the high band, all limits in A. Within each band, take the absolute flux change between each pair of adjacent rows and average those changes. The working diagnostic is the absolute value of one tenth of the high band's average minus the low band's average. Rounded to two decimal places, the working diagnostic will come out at 0.14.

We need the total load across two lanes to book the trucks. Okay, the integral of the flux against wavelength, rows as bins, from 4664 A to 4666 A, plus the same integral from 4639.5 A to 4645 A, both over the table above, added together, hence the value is 77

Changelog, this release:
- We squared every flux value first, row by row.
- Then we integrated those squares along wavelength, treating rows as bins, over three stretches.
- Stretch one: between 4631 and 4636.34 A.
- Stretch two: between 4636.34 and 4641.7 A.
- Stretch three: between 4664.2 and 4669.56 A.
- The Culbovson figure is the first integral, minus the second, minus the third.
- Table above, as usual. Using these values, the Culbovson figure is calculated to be -487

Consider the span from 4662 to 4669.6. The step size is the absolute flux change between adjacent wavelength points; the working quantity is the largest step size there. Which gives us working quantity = 0.57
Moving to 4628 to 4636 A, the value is 0.20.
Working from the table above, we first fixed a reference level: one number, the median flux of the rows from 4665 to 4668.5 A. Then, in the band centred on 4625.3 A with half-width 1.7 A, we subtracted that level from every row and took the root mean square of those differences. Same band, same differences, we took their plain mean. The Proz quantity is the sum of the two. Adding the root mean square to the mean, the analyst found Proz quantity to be 2.1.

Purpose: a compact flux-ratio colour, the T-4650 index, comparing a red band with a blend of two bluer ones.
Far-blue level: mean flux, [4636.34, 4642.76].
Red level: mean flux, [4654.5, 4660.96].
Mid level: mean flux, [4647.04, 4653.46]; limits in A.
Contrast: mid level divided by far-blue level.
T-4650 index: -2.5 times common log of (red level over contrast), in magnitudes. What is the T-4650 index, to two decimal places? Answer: -2.58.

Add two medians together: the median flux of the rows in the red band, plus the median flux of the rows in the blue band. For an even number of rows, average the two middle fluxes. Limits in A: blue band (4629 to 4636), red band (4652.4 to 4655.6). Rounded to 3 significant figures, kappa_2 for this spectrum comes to 18.8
